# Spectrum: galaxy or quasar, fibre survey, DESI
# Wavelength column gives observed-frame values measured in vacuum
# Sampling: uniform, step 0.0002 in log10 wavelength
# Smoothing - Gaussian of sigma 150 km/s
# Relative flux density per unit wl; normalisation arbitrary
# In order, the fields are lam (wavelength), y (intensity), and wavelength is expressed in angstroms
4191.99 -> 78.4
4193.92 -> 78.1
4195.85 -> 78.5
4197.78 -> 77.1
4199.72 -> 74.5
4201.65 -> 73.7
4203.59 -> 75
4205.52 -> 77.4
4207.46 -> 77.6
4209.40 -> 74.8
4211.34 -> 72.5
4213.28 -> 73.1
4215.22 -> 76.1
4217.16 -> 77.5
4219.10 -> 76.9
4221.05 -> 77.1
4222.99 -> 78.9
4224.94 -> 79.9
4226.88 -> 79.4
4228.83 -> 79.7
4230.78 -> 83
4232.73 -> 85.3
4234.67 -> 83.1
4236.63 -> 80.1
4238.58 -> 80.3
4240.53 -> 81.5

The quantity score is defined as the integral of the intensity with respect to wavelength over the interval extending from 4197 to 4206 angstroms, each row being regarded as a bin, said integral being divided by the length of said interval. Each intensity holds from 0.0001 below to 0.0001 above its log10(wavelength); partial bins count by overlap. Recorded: 75.4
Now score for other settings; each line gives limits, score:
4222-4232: 80.3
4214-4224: 77.2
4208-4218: 74.9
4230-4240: 82.3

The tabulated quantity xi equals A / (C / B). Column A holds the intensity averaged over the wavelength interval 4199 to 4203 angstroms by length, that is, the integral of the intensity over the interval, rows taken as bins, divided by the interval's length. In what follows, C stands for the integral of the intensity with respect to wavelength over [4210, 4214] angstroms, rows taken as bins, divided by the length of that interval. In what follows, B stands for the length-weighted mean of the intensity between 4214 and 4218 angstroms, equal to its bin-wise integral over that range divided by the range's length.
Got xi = 78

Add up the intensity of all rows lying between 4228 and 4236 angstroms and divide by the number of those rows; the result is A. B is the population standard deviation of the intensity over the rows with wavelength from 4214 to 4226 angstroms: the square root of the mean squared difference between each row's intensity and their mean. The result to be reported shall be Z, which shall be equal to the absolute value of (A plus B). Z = 84.1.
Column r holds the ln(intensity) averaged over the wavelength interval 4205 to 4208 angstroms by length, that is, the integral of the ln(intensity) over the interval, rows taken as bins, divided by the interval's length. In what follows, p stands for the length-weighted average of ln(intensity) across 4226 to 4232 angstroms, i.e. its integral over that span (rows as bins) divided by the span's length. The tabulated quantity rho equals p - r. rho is 0.042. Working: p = 4.39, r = 4.346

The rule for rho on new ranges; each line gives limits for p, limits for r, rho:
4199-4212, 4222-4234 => -0.079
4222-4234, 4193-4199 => 0.046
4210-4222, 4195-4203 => -0.004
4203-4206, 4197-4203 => 0.029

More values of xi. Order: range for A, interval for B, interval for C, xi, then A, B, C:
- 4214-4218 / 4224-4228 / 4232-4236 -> 73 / 76.6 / 79.7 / 83.8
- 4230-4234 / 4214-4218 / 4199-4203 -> 87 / 84.3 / 76.6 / 74.2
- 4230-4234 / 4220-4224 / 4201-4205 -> 88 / 84.3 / 77.9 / 74.8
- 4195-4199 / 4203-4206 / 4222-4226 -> 74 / 77.5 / 76.3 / 79.5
